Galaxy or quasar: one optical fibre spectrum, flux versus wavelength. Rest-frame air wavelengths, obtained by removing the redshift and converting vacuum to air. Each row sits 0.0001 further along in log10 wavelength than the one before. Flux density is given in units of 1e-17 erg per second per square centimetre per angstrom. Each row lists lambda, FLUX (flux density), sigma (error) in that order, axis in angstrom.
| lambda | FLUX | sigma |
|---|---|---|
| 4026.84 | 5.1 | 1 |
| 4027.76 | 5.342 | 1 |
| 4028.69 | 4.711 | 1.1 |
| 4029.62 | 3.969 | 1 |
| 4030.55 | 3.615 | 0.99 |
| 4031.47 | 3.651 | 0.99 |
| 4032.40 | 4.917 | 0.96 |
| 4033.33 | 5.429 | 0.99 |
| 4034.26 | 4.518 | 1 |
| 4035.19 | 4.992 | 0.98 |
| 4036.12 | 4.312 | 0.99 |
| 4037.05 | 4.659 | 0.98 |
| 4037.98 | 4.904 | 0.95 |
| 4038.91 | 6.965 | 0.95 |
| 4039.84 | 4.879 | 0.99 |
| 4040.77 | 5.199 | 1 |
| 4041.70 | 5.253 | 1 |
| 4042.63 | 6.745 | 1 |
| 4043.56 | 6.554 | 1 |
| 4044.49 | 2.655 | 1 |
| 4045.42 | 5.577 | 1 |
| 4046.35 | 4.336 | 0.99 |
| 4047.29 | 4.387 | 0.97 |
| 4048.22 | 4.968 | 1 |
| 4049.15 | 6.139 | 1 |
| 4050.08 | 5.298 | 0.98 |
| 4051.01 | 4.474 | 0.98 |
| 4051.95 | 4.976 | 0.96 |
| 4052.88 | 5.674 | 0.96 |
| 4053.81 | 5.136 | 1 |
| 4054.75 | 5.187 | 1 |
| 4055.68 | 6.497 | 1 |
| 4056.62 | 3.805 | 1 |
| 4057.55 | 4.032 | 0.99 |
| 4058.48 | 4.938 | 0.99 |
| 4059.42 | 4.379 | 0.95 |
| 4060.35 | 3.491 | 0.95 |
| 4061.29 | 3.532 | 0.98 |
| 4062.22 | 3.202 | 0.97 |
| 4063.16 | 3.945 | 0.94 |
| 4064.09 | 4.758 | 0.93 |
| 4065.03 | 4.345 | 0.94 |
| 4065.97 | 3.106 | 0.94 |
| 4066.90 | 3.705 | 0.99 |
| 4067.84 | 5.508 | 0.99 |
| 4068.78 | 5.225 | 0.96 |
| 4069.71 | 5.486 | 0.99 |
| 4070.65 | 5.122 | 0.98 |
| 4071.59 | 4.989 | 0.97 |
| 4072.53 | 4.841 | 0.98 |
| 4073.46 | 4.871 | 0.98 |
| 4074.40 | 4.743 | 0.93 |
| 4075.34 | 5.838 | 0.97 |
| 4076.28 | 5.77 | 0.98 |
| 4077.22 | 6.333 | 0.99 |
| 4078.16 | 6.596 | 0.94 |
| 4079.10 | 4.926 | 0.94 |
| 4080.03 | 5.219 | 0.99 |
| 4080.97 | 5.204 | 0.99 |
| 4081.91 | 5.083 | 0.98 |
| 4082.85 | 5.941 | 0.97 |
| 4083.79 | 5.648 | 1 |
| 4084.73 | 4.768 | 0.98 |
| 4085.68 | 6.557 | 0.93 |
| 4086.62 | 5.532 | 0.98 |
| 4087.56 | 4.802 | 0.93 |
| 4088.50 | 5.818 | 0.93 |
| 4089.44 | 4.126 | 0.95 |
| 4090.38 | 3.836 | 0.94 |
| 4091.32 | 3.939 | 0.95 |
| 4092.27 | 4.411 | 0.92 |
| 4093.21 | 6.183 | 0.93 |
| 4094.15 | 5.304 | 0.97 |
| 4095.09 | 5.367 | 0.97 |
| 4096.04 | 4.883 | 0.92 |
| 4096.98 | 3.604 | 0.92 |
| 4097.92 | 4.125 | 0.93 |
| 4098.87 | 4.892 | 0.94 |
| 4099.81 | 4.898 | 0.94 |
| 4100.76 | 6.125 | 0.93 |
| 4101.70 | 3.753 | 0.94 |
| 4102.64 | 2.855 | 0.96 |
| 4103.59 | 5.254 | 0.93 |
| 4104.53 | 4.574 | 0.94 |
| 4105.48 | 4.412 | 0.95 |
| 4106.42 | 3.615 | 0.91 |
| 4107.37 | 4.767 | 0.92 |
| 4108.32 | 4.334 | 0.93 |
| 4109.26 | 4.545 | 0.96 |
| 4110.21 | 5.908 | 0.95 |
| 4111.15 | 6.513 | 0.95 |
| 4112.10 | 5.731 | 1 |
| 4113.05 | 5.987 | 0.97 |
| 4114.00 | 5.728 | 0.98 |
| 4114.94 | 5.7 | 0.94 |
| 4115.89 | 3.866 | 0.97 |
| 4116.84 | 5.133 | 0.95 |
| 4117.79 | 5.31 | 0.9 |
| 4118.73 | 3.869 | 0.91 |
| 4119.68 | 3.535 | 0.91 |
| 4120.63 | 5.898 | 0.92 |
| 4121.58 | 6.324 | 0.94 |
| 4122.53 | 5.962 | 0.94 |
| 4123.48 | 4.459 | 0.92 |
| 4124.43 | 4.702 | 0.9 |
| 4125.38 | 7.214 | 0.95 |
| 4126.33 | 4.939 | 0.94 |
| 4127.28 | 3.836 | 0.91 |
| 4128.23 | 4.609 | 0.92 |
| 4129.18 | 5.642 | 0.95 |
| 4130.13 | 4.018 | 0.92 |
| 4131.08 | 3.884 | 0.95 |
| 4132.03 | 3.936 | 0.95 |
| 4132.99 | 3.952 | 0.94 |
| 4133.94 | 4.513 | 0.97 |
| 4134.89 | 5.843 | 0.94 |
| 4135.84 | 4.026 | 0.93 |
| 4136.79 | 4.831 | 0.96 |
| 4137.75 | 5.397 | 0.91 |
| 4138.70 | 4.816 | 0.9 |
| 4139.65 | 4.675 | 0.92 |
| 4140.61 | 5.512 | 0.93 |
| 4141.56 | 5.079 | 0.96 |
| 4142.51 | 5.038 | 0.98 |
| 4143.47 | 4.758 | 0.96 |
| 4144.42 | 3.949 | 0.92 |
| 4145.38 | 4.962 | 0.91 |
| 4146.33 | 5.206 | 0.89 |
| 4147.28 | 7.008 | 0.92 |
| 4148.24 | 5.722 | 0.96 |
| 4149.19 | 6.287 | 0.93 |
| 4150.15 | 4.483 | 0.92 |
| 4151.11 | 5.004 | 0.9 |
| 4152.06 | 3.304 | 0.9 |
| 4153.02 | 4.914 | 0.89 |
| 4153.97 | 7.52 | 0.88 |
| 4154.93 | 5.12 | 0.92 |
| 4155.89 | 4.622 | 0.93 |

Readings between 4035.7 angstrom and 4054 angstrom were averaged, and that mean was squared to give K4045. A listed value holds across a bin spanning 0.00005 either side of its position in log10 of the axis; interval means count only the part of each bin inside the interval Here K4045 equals 27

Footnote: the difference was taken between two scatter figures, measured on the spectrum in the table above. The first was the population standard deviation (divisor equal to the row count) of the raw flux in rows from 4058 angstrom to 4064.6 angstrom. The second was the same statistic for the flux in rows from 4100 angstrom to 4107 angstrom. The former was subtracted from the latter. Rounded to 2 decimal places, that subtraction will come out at 0.39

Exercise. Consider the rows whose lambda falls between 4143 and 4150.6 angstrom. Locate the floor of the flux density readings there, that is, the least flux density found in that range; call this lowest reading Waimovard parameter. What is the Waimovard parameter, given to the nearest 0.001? 3.949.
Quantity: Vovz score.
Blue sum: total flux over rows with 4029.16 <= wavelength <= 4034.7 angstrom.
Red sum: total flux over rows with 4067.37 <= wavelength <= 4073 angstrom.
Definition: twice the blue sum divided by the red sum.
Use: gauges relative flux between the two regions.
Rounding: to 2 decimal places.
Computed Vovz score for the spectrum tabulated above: 1.67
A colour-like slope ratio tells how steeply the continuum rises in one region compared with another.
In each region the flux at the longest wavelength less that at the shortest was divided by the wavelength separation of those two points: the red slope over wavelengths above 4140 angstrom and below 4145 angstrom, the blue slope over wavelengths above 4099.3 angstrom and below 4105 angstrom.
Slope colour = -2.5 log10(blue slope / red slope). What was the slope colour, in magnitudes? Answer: 1.9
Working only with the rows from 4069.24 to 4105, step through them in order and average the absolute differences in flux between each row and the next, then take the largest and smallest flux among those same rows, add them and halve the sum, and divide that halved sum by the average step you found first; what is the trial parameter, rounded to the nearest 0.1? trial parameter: 6.4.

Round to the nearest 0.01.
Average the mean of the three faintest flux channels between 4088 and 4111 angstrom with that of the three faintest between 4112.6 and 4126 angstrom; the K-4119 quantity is 3.56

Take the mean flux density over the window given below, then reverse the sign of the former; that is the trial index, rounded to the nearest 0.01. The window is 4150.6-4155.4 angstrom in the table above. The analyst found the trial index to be -5.17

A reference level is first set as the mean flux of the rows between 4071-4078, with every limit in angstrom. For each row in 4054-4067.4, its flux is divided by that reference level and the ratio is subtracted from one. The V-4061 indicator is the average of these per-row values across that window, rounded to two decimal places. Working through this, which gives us 0.21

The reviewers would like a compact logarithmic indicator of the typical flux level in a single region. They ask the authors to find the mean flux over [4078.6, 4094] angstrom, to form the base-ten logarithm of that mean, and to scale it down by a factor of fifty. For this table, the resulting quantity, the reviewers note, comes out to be 0.0142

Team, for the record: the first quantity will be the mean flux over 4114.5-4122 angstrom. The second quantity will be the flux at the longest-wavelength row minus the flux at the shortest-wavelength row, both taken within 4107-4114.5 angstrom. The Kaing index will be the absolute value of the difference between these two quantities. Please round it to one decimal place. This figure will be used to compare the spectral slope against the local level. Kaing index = 4.0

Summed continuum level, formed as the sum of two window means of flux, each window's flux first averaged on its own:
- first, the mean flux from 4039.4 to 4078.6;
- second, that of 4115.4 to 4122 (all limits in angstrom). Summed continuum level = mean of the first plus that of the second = 9.8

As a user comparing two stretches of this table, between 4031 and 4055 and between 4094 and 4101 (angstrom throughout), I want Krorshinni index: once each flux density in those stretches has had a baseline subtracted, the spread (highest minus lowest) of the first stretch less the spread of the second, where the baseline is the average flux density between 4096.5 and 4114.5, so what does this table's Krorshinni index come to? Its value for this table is 1.79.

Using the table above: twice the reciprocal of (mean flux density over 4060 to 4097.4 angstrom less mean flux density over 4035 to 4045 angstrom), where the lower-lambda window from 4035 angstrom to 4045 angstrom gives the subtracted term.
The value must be -7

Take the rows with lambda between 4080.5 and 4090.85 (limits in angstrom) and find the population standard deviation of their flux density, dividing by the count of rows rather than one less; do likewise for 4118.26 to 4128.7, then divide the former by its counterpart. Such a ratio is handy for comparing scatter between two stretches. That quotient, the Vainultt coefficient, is 0.69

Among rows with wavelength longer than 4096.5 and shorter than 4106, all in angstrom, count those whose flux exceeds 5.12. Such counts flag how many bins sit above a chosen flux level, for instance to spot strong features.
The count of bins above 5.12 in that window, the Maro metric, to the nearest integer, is 2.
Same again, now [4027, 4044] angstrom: 7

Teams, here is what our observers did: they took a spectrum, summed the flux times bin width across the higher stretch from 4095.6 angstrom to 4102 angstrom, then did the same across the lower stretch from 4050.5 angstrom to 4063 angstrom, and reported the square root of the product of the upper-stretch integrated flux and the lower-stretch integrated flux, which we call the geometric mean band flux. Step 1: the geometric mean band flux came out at 41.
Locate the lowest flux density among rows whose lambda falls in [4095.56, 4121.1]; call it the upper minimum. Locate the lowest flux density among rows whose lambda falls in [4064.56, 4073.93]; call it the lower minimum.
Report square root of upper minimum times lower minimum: 3.0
